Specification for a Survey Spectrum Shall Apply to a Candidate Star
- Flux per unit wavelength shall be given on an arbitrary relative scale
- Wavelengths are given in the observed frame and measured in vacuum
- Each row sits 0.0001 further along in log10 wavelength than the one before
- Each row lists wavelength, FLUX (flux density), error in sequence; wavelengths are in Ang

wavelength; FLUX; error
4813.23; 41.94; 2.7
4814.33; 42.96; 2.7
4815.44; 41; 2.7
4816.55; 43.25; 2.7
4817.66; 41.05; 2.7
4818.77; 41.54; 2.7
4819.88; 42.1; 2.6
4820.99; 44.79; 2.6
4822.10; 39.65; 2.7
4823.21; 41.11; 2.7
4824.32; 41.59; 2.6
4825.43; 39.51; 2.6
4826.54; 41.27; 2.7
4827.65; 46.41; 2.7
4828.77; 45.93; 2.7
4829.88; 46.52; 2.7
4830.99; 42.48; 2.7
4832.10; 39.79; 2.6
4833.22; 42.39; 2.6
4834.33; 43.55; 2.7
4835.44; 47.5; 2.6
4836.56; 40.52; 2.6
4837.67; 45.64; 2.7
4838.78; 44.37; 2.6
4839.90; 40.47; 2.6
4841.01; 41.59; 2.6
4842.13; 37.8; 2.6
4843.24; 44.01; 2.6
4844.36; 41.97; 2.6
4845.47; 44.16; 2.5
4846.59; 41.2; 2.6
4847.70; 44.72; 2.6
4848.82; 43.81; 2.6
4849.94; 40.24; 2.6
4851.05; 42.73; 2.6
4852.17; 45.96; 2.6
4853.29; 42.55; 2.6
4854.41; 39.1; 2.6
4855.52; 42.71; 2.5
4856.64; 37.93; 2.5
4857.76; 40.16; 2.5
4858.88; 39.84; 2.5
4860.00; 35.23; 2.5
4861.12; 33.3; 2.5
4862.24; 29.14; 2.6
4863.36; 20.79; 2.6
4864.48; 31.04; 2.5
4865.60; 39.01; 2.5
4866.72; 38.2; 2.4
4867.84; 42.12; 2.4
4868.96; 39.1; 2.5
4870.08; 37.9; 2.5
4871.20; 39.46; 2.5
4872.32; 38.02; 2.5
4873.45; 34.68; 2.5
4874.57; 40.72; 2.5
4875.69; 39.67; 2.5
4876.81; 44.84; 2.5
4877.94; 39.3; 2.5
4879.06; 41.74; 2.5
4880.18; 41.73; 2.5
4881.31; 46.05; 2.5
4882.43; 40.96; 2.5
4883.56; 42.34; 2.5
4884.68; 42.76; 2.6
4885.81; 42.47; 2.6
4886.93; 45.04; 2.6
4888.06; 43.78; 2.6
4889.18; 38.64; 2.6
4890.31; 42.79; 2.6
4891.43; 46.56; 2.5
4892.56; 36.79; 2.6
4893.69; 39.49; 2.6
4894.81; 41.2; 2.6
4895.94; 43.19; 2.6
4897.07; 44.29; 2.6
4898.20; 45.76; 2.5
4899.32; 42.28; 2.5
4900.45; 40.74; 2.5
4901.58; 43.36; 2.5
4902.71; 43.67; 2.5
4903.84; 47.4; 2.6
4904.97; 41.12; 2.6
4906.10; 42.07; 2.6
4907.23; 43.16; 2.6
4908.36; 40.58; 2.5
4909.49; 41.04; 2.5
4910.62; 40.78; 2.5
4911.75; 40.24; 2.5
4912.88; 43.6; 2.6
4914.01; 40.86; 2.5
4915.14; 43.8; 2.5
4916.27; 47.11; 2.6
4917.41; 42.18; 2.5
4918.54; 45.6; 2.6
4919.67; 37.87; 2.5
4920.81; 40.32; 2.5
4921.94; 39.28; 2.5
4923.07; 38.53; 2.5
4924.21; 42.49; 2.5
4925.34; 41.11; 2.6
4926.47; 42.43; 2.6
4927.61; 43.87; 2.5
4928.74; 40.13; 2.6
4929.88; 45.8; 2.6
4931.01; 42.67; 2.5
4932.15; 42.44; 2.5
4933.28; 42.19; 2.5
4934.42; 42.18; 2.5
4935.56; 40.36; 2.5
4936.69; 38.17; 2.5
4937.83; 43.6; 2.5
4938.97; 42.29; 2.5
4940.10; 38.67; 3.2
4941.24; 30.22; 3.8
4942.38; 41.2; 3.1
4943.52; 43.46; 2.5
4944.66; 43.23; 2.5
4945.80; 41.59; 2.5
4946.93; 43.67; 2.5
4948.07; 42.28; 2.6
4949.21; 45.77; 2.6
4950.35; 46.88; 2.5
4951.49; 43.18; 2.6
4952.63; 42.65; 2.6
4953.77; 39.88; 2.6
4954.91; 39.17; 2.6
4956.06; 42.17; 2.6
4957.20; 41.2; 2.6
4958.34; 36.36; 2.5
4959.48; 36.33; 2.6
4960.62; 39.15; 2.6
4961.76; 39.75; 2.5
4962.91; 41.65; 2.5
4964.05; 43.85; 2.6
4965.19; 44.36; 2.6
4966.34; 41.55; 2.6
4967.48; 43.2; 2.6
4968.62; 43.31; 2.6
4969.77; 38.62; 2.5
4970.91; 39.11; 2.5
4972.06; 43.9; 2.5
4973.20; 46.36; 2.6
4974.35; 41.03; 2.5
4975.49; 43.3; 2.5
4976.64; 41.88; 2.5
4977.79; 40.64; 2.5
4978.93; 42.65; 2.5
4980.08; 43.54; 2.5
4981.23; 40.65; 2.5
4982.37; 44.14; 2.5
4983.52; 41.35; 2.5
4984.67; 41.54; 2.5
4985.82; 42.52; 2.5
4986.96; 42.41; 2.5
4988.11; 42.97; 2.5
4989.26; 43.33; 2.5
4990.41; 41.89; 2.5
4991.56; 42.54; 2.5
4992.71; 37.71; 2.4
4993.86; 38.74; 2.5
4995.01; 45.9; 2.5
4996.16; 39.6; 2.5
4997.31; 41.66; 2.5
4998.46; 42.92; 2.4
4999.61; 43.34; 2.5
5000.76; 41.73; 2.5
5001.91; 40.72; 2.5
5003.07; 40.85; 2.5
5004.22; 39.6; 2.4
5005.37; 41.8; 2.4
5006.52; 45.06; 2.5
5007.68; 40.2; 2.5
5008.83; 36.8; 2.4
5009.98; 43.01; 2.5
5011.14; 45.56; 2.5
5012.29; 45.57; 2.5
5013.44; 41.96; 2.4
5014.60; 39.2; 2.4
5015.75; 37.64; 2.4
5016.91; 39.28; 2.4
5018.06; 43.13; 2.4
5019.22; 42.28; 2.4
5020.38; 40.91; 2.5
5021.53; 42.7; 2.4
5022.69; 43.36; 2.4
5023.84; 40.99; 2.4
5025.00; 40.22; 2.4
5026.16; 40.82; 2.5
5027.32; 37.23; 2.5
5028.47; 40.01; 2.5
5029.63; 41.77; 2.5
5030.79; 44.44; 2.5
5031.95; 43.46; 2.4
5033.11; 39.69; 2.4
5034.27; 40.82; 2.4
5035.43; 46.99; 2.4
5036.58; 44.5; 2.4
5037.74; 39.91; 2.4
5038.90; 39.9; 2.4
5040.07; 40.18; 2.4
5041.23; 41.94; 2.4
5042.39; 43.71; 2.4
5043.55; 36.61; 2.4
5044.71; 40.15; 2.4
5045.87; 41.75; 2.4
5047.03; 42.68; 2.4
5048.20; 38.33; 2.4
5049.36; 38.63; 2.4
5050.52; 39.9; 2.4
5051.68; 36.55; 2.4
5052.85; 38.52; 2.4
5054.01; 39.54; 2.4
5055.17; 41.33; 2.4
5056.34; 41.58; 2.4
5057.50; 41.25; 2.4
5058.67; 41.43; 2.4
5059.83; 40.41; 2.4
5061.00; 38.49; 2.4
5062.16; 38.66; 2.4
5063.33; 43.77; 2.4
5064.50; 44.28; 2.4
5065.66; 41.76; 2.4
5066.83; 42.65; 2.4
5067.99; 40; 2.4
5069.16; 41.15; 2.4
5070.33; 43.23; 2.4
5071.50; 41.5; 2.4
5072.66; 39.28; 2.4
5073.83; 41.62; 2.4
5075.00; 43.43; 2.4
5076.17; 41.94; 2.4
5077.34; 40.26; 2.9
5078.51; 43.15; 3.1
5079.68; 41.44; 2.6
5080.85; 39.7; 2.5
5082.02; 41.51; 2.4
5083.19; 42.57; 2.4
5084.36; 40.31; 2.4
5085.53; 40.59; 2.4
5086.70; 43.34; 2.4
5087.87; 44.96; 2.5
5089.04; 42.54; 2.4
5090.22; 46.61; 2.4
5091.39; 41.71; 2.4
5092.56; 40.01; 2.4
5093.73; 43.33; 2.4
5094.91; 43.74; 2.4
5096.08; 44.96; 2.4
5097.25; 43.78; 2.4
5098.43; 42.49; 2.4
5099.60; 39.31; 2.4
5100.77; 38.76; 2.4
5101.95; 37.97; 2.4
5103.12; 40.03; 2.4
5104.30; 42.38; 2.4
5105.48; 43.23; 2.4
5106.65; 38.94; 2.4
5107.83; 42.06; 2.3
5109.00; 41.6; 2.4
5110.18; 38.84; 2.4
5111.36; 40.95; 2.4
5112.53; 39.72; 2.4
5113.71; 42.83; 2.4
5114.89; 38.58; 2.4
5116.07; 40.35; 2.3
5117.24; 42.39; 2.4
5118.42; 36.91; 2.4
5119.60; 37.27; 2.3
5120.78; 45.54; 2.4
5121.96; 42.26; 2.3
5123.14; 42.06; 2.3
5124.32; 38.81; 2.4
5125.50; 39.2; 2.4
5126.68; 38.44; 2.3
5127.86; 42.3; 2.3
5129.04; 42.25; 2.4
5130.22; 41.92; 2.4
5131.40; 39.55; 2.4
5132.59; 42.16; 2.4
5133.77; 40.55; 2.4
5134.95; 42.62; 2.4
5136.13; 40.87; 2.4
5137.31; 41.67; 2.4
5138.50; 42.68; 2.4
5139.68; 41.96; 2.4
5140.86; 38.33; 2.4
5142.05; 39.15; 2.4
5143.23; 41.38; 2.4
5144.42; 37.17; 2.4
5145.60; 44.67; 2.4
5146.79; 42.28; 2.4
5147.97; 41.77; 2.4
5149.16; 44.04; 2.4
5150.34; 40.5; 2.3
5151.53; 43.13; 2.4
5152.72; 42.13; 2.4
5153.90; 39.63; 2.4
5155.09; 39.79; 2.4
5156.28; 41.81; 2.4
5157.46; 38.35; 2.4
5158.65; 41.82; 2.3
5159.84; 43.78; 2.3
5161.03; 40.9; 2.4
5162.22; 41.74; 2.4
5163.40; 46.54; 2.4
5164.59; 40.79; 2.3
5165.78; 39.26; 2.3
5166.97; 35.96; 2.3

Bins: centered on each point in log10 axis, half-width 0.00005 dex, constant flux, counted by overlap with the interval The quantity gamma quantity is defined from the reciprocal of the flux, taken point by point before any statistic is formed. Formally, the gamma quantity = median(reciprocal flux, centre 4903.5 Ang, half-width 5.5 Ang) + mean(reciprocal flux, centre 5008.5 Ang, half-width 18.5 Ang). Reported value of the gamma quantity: 0.0476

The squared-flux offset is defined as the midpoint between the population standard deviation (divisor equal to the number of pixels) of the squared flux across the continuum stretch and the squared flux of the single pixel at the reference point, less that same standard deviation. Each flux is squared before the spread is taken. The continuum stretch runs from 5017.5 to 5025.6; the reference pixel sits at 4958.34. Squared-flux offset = 613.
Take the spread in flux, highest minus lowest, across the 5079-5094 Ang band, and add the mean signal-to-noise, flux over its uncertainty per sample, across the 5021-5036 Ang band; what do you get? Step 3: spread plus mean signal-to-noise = 24.0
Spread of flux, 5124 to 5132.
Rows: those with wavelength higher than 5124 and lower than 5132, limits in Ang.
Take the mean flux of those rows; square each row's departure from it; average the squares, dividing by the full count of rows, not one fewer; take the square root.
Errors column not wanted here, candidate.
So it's 1.6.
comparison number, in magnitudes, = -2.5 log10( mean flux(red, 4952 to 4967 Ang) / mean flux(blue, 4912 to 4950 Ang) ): 0.031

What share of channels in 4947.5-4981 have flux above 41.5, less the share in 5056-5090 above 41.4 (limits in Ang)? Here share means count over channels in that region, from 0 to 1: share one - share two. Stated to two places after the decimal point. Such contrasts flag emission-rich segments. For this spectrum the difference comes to 0.00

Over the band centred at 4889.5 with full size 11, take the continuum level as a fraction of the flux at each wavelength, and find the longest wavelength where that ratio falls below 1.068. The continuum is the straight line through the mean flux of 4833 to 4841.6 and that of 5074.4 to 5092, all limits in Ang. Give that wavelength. 4894.81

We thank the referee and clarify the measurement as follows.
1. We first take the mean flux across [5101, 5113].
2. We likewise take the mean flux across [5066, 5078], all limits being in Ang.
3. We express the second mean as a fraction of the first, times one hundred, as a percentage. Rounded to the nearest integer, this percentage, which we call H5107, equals 102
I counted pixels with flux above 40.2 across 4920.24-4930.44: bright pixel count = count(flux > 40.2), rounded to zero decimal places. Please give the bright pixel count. 6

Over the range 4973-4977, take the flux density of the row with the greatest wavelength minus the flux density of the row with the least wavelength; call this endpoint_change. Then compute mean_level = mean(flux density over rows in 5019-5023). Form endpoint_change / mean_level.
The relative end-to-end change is -0.11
